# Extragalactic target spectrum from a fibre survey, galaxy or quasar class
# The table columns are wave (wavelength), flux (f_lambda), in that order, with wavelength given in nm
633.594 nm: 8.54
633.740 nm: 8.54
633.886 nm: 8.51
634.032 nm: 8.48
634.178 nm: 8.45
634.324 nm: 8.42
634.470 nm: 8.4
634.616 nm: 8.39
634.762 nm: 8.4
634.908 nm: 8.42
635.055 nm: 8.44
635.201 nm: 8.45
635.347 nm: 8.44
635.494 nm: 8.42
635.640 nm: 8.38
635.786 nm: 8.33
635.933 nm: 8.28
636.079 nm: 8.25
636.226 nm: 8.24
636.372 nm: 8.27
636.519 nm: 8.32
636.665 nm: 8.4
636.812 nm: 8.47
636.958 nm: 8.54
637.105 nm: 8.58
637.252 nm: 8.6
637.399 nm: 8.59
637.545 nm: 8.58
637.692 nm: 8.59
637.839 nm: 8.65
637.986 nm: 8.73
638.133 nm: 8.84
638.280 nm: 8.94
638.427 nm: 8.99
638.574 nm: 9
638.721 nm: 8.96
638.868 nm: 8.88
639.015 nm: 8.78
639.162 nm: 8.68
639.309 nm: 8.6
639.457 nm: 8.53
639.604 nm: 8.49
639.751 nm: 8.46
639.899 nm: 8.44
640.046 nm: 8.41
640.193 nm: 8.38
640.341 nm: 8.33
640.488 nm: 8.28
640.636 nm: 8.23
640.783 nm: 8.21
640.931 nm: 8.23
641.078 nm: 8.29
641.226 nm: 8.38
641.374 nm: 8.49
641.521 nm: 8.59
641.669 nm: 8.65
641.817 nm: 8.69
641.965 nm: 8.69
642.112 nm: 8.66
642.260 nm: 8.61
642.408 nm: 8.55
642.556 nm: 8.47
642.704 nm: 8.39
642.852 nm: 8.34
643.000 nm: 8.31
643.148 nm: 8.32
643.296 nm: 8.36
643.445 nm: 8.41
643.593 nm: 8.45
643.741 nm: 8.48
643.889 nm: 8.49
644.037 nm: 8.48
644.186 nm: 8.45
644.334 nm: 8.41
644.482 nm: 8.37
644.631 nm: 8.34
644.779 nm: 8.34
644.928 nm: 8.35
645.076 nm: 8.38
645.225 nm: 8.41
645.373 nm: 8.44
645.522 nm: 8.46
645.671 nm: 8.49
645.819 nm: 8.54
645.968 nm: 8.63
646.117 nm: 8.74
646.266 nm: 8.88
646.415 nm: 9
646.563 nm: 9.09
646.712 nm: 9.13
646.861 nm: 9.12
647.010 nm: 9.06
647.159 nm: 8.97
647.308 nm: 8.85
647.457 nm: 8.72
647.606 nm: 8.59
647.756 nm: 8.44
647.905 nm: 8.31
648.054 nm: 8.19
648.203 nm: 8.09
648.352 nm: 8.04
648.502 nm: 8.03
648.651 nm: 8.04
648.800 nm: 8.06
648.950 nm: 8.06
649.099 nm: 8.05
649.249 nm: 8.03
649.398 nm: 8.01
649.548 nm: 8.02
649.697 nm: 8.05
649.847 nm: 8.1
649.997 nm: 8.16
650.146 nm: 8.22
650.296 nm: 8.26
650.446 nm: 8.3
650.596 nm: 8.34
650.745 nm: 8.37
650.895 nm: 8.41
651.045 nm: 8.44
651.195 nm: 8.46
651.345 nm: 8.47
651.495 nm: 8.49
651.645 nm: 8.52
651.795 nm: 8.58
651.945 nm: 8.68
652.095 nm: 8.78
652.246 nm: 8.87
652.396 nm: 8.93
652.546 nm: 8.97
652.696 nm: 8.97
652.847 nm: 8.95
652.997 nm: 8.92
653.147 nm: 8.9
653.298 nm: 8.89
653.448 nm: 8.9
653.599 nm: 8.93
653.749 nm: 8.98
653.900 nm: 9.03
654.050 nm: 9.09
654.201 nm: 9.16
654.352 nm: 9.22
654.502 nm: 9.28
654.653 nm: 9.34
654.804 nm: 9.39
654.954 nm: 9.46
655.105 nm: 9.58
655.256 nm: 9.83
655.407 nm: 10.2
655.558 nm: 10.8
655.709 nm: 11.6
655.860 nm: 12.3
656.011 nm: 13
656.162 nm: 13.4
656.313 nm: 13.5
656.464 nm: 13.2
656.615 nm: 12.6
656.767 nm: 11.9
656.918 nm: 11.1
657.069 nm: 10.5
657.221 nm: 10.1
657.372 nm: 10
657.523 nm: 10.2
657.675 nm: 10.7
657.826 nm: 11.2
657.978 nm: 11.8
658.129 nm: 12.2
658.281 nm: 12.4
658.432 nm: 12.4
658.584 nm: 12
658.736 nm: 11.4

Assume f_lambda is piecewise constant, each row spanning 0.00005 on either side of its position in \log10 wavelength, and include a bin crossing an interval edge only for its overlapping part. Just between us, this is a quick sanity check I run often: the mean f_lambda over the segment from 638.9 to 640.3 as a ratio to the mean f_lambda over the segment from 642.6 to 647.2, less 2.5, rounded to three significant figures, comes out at -1.50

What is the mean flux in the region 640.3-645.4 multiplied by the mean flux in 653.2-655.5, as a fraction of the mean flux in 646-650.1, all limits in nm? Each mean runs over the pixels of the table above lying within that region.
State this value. 9.3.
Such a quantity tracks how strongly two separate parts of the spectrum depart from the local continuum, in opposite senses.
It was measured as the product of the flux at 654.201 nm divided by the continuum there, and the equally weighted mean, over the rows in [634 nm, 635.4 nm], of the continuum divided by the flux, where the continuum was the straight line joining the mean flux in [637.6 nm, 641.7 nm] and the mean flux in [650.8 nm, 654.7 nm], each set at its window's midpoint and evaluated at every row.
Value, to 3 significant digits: 1.04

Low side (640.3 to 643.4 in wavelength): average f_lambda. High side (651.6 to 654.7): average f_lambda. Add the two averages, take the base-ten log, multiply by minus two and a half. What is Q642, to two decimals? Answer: -3.10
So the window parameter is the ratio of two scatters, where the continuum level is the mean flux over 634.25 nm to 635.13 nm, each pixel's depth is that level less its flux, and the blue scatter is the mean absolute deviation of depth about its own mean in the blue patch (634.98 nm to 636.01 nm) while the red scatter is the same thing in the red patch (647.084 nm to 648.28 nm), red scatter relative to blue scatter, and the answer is 5.0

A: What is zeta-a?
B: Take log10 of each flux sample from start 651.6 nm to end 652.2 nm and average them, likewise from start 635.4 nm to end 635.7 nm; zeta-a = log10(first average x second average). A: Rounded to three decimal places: -0.063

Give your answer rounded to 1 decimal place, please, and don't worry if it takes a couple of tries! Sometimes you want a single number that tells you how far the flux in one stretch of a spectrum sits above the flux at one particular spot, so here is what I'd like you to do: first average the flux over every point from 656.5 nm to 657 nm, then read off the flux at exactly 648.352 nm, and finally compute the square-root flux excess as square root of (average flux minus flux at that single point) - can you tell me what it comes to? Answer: 2.0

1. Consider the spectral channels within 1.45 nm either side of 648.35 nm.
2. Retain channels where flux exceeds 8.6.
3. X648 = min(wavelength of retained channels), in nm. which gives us 647.010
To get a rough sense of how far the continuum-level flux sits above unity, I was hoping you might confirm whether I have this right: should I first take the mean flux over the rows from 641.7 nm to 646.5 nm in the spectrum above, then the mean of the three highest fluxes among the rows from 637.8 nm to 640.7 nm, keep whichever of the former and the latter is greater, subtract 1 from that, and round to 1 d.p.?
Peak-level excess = 8.0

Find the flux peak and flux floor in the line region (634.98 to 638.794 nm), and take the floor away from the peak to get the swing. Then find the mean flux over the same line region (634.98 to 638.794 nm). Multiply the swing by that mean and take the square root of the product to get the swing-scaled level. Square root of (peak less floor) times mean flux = 2.5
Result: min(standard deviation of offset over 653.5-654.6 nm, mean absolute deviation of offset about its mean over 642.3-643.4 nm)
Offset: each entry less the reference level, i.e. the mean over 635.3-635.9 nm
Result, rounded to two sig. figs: 0.068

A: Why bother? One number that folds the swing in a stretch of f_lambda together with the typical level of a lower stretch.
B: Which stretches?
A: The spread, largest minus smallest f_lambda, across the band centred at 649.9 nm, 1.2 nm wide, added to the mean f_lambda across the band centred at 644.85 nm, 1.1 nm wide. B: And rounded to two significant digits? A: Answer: 8.7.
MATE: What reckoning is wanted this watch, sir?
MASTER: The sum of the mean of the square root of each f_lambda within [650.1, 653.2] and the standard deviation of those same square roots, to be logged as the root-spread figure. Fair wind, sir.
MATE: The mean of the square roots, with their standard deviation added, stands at 2.98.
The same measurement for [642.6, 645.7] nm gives 2.91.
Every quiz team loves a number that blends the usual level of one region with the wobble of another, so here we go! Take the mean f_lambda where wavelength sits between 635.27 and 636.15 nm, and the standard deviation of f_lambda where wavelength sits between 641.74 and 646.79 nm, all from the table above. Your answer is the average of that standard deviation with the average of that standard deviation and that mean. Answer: 2.25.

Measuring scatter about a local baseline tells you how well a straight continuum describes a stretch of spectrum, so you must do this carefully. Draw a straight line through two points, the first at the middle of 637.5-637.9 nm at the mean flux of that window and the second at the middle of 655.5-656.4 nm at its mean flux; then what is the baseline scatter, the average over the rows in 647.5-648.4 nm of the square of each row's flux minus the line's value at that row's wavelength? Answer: 6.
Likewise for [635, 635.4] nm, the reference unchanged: 0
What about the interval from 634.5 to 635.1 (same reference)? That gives 0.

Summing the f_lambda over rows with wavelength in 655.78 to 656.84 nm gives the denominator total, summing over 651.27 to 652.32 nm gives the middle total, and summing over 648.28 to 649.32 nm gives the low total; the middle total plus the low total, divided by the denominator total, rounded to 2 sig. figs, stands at 1.3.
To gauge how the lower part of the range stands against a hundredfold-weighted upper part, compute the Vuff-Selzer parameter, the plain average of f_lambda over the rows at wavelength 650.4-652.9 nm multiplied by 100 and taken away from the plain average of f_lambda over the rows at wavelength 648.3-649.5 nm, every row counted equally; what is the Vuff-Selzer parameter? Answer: -854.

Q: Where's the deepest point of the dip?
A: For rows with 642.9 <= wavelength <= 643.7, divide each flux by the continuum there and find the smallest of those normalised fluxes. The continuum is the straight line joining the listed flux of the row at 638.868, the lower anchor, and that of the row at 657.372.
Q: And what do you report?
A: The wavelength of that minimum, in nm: 643.000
